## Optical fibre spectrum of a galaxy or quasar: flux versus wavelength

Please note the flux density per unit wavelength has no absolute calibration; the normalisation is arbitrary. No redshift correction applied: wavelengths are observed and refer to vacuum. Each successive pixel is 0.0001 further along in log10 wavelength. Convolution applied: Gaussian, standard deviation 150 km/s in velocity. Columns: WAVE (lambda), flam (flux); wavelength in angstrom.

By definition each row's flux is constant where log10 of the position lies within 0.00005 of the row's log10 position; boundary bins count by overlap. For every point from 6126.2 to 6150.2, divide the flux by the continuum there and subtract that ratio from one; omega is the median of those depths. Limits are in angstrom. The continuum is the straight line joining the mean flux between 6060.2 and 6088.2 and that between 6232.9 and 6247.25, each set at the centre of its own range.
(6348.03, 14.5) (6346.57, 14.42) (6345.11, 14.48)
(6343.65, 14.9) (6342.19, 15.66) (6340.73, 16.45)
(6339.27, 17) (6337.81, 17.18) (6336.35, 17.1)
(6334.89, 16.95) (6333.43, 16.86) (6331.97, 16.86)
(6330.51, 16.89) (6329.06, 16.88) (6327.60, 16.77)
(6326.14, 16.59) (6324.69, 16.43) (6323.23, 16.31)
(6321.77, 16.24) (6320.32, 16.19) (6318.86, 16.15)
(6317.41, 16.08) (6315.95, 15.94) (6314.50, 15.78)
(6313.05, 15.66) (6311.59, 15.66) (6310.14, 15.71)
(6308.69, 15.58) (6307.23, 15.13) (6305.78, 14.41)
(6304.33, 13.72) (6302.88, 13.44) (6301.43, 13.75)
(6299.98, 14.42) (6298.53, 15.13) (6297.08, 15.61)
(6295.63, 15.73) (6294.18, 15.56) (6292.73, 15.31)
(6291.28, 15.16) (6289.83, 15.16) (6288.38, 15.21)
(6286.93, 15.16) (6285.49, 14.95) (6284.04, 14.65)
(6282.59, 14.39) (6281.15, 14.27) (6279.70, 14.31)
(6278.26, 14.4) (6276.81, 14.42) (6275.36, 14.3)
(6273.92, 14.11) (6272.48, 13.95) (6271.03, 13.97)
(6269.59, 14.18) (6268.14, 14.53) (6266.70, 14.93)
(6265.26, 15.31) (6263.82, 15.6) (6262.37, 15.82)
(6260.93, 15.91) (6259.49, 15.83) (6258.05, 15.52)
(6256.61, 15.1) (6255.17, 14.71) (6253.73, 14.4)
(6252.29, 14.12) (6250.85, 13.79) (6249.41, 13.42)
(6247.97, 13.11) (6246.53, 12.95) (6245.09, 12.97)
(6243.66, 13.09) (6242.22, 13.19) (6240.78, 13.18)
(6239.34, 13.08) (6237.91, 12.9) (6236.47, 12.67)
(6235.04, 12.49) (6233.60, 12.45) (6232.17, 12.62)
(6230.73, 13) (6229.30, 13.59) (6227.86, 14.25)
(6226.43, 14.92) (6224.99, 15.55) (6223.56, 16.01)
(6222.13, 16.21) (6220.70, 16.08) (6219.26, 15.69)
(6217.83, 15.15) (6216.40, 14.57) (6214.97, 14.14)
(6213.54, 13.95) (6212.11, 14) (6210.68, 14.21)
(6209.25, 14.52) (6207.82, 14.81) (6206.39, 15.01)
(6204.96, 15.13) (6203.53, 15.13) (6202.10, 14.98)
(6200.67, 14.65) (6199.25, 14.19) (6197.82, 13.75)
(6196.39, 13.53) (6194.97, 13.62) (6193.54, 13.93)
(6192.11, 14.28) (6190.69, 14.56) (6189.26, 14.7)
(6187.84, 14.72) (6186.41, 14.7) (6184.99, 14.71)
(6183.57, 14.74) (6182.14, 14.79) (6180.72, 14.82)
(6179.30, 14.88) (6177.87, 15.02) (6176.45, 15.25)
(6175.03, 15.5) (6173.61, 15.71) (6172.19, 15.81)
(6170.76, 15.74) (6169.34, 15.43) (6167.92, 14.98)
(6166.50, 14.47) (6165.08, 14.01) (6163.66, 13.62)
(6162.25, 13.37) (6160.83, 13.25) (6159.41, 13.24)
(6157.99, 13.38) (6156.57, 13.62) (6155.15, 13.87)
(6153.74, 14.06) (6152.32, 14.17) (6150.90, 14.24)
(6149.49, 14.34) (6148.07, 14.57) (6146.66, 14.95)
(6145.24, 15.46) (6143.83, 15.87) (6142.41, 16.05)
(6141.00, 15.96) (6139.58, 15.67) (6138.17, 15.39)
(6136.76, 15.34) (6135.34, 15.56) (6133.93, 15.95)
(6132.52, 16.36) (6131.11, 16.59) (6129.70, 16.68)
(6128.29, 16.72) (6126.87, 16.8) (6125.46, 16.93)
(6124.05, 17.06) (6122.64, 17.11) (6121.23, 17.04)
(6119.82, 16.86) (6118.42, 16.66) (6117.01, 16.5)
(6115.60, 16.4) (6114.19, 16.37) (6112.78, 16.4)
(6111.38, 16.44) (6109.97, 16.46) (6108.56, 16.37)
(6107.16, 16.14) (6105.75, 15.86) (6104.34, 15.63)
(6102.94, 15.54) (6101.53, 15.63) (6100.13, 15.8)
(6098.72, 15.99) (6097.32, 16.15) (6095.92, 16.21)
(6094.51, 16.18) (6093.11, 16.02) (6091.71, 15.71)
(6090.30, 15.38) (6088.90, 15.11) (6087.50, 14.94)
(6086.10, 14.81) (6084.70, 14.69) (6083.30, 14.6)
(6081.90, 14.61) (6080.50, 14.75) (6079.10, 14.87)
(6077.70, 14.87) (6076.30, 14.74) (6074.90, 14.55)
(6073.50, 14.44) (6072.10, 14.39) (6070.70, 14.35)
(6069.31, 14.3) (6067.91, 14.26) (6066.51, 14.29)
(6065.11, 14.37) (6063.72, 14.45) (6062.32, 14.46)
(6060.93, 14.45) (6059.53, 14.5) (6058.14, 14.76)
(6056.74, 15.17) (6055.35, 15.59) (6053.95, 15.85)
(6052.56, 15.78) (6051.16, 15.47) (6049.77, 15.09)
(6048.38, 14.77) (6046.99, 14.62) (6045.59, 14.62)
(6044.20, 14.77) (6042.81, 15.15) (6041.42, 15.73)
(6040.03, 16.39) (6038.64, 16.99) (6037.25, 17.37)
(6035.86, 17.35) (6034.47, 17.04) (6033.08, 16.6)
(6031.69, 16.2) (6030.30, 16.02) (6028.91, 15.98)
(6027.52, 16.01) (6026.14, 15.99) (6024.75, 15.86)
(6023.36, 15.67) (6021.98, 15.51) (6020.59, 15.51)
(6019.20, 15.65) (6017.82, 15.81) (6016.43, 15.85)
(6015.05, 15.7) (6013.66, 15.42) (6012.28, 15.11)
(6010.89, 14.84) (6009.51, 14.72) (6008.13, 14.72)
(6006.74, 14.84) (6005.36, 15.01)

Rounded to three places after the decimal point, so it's -0.142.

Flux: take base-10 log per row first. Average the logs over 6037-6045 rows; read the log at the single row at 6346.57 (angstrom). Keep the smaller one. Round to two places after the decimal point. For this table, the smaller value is 1.16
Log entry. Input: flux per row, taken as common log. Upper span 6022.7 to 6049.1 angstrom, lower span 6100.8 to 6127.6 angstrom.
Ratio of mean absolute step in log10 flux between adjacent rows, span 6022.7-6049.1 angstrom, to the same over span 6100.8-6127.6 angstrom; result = 2.2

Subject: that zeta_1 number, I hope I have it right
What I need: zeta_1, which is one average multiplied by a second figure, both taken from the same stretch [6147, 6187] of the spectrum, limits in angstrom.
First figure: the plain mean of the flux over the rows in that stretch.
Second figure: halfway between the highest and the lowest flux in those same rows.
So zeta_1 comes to 211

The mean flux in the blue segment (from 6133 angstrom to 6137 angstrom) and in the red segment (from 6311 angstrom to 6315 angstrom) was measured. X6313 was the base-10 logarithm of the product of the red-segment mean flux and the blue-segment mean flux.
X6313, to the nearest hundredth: 2.39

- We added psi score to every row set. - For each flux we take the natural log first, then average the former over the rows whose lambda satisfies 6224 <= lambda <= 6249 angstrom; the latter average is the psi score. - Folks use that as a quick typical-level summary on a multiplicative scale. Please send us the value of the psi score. 2.59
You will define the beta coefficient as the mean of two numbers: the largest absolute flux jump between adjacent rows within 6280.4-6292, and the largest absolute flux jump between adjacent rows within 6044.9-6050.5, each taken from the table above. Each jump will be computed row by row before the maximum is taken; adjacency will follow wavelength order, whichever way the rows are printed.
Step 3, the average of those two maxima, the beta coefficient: 0.31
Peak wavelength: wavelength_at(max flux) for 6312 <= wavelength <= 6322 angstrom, 6321.77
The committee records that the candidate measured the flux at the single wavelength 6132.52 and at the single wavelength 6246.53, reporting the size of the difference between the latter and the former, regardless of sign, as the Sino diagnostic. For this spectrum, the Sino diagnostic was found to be 3.4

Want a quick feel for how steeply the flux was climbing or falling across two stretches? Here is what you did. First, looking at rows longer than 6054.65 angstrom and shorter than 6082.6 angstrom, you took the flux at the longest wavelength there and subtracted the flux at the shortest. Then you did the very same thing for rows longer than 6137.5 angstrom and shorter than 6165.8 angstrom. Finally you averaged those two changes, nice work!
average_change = -1.2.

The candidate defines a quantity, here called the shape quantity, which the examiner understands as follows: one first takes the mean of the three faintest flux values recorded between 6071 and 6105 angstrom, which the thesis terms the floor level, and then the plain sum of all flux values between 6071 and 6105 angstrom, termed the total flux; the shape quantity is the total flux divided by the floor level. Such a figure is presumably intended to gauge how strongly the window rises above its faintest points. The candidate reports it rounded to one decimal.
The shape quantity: 25.3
